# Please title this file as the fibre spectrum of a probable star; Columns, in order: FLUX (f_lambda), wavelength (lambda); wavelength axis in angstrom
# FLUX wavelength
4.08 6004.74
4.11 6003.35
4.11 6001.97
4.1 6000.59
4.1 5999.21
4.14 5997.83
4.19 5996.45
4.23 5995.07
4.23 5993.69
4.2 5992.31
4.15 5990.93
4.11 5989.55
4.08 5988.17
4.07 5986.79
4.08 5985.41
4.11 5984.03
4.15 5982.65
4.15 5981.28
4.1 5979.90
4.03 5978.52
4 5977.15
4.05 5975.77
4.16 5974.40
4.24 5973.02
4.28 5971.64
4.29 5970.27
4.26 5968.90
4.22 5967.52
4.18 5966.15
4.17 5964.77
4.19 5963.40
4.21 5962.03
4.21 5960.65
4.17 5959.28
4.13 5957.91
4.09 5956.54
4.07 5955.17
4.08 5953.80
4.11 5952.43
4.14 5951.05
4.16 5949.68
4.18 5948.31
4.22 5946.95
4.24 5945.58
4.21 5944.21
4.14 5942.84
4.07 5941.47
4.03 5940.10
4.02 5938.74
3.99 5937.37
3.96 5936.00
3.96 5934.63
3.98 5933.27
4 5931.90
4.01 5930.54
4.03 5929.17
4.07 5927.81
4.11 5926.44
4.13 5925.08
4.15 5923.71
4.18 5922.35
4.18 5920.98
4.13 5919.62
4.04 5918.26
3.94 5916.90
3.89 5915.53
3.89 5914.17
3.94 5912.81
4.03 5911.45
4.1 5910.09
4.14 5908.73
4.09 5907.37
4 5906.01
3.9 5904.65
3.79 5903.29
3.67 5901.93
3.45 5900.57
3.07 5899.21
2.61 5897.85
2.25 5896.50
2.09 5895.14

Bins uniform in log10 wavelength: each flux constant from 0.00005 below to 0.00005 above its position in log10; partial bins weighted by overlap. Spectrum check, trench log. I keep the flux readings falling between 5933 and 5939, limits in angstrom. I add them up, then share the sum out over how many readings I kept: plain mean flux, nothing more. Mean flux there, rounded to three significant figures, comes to 3.98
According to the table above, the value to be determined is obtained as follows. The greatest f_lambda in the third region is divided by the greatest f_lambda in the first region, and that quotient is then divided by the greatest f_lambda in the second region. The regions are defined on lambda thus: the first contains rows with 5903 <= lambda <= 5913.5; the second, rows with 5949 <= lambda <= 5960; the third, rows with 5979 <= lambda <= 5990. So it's 0.240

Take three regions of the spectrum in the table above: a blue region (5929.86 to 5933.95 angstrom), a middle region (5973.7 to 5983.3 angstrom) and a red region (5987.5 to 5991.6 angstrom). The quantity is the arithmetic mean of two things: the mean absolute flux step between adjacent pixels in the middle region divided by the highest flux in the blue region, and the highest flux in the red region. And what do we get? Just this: 2.08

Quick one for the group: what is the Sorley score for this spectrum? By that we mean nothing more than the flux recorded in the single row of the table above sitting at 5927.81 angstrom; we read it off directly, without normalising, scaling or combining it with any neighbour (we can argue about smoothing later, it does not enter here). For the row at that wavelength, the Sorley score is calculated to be 4.07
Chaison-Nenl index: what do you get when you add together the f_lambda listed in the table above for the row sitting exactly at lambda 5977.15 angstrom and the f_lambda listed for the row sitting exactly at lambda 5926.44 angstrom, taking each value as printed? 8.11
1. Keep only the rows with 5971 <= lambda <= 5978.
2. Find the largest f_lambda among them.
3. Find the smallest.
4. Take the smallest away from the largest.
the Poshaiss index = 0.28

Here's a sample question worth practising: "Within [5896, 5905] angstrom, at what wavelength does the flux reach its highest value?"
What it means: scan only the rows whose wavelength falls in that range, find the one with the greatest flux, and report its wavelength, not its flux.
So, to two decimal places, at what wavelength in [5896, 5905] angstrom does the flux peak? 5904.65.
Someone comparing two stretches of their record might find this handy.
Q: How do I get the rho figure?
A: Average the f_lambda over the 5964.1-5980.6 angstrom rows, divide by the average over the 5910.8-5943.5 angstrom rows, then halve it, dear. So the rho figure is 0.516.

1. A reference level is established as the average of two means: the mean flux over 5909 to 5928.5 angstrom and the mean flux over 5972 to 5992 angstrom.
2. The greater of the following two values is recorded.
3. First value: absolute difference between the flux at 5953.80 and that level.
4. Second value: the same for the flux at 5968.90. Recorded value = 0.18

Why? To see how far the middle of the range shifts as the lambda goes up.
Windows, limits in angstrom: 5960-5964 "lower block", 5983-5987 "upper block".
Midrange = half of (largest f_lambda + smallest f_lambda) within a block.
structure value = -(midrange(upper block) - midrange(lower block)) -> 0.11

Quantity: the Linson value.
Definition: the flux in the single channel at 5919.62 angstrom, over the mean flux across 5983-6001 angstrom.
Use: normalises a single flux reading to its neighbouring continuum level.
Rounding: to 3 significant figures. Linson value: 0.998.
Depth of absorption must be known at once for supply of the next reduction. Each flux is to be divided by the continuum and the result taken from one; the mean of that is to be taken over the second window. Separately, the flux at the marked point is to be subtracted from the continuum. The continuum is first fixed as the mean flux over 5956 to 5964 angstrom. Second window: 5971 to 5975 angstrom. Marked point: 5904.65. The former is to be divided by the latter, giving -0.1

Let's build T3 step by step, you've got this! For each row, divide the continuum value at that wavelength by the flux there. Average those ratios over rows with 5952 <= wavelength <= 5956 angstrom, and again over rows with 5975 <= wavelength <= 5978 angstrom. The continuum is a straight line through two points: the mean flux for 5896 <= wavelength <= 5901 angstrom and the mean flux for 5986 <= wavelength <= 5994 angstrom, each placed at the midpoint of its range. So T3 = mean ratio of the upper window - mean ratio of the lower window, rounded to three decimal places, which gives 0.093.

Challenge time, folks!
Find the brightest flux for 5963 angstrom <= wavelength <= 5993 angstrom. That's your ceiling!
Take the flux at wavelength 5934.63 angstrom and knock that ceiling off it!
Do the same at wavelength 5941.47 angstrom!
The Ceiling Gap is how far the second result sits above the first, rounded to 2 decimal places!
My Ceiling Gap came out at 0.11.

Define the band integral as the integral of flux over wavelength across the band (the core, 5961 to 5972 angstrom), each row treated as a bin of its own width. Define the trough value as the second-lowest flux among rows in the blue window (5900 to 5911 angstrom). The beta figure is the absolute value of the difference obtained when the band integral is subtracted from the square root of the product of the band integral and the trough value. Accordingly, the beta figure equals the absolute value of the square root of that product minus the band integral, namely 33.4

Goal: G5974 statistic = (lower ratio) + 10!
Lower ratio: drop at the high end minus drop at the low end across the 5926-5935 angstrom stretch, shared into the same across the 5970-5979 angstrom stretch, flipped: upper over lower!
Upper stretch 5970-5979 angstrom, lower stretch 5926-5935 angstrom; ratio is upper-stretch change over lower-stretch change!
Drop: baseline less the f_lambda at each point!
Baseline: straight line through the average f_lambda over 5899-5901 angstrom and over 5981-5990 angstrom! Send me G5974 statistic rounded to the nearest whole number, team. 11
